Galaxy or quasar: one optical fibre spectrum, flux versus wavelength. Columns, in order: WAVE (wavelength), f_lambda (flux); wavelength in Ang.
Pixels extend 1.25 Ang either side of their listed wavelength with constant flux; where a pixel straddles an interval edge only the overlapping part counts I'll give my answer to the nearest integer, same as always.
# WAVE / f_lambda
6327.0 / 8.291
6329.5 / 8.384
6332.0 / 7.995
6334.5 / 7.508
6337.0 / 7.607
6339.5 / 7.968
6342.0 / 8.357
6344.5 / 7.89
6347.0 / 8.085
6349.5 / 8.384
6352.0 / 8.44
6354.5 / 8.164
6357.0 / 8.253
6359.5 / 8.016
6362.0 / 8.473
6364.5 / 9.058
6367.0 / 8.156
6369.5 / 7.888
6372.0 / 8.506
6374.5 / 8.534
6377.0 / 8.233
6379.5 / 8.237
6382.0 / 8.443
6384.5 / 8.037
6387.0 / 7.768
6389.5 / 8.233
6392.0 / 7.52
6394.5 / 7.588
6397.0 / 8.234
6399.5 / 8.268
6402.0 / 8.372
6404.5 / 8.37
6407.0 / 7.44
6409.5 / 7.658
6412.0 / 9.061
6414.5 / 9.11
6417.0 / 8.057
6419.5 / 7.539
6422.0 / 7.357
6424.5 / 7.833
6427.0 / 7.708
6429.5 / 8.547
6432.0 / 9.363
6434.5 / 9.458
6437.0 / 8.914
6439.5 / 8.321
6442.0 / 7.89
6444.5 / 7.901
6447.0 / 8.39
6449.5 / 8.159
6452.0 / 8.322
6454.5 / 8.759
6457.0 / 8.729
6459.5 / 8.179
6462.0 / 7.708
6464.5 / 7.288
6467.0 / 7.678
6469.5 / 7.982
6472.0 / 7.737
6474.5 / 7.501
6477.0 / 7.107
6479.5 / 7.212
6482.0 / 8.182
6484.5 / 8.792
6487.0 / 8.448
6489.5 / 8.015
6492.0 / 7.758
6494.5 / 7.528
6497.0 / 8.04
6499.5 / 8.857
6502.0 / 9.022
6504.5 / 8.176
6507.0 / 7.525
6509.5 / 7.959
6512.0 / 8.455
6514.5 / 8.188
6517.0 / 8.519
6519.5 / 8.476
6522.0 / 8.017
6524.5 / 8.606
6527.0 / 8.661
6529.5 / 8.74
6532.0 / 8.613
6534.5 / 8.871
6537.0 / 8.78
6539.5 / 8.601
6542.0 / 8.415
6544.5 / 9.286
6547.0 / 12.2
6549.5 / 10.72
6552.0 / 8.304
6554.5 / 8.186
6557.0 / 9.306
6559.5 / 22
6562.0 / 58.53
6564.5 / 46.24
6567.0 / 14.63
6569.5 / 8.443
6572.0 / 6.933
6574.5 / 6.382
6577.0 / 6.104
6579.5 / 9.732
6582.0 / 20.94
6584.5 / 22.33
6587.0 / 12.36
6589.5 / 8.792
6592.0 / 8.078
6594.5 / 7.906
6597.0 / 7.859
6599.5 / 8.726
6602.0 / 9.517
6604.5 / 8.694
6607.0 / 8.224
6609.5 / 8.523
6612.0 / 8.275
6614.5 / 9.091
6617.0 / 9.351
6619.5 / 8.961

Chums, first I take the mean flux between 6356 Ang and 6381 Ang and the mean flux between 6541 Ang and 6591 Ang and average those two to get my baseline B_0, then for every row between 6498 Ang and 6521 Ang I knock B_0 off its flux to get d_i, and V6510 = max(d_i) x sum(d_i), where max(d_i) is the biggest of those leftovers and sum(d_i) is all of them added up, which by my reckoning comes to 93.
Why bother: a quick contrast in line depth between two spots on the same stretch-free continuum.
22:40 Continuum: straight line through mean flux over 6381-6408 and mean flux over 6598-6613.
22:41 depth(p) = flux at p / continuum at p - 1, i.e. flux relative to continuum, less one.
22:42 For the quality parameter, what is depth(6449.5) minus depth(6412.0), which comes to -0.13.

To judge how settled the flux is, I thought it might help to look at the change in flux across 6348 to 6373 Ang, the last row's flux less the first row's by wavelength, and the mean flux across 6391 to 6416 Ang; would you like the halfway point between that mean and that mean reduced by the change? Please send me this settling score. 8.1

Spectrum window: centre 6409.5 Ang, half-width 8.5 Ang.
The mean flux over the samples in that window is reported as 8.30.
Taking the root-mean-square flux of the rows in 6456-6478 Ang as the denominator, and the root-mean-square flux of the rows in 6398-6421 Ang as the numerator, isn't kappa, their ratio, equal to 1.06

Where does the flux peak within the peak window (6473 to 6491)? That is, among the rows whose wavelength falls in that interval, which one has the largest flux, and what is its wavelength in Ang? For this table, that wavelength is 6484.5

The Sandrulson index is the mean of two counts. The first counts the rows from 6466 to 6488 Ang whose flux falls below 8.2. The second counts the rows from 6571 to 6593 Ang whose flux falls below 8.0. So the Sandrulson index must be 5.0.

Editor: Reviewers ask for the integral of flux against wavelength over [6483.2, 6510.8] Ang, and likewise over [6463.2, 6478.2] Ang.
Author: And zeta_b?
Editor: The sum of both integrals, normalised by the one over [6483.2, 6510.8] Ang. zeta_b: 1.50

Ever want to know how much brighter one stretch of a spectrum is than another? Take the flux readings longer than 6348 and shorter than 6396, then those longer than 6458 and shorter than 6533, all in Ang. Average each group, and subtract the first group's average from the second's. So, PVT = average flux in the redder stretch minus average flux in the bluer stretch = 0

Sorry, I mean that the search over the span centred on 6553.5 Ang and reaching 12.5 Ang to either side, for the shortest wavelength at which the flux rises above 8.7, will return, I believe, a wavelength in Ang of 6544.5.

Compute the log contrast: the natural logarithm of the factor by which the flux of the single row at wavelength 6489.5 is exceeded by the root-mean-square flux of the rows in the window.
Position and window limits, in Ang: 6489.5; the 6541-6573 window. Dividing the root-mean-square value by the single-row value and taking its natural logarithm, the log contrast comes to 1.06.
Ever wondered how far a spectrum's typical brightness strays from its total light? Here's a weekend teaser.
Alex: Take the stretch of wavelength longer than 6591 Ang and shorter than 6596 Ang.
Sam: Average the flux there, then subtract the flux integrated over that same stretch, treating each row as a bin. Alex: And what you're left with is -32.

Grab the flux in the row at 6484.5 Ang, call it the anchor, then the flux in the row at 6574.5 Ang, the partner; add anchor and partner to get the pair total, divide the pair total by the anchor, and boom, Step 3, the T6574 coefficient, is 1.73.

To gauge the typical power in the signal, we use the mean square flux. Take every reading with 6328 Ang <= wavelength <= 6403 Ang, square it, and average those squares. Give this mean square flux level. 66.6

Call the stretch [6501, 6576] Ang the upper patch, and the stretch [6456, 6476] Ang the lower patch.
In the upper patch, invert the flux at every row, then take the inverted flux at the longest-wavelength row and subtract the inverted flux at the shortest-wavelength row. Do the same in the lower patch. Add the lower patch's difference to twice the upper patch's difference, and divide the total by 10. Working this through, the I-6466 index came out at 0.011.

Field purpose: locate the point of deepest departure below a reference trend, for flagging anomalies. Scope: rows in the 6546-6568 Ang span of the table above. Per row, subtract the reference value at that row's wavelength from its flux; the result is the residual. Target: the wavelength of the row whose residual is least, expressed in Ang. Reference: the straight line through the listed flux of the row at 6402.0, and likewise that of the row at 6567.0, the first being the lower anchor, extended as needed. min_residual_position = 6554.5 Ang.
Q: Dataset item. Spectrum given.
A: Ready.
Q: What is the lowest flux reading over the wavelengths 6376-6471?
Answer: 7.288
